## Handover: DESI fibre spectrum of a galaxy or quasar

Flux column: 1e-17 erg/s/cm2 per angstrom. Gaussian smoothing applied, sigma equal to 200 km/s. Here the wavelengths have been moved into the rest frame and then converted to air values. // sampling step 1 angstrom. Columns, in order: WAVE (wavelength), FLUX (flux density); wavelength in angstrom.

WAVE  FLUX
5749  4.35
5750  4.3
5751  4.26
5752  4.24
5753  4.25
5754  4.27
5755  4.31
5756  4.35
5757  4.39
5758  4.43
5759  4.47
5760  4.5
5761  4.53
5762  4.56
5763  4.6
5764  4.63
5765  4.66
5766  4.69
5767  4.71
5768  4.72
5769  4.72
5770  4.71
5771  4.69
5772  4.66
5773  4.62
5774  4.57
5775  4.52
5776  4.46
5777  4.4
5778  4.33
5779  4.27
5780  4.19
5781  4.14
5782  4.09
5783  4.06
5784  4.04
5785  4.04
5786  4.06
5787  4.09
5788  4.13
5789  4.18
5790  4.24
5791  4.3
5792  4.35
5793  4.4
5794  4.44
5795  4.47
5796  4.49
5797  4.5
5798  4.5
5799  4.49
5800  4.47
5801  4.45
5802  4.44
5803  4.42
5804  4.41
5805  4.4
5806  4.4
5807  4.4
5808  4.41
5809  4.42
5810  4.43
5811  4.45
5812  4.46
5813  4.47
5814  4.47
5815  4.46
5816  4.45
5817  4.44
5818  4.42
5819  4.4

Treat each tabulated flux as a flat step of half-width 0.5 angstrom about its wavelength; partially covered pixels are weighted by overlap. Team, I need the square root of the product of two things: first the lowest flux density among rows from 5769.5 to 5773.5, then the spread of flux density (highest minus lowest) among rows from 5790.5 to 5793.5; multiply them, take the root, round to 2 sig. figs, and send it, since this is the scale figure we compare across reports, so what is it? 0.68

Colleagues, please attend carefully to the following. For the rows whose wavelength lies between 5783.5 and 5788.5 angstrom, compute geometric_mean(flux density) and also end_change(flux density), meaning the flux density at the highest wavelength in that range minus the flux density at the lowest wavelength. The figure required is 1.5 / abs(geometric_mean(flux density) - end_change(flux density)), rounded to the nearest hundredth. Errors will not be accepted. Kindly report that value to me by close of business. 0.38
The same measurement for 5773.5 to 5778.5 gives 0.32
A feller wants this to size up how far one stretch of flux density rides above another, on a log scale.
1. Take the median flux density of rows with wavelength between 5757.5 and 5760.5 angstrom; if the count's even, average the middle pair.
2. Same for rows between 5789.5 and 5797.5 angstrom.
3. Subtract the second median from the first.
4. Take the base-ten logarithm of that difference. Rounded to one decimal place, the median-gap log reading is -1.3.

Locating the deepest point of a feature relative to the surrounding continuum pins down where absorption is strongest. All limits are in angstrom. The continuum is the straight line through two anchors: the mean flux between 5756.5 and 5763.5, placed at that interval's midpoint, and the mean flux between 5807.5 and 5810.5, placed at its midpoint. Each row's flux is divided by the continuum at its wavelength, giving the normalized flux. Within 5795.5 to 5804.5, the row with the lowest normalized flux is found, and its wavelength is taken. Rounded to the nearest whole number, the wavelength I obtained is 5804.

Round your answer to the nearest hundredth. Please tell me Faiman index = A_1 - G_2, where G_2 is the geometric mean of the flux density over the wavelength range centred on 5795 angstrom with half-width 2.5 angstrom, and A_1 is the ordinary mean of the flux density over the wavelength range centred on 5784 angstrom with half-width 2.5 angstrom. -0.40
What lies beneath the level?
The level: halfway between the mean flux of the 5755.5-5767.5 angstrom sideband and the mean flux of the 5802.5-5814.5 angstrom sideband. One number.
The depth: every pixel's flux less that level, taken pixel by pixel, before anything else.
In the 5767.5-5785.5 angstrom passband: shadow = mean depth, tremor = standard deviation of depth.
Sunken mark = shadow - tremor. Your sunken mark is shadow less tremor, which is -0.3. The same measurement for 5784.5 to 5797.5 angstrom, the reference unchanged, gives -0.4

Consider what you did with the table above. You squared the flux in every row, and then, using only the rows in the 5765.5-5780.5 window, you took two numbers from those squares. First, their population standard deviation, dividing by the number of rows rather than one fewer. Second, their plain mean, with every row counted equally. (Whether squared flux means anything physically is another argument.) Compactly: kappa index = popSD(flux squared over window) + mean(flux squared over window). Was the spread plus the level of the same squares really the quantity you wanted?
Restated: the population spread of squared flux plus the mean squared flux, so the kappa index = 22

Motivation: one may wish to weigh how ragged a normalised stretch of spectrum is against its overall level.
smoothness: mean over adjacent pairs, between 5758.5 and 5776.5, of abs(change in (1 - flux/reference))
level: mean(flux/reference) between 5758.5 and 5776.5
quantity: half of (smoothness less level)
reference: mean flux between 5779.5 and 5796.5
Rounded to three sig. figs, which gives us -0.543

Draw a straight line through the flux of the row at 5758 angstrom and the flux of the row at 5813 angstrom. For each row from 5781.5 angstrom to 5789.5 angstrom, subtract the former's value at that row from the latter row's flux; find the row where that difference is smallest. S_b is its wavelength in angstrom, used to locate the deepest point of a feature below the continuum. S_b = 5785 angstrom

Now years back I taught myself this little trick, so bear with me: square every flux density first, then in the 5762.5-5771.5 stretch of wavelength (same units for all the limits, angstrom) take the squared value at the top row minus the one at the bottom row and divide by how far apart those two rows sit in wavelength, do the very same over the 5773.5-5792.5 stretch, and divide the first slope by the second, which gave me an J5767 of -1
